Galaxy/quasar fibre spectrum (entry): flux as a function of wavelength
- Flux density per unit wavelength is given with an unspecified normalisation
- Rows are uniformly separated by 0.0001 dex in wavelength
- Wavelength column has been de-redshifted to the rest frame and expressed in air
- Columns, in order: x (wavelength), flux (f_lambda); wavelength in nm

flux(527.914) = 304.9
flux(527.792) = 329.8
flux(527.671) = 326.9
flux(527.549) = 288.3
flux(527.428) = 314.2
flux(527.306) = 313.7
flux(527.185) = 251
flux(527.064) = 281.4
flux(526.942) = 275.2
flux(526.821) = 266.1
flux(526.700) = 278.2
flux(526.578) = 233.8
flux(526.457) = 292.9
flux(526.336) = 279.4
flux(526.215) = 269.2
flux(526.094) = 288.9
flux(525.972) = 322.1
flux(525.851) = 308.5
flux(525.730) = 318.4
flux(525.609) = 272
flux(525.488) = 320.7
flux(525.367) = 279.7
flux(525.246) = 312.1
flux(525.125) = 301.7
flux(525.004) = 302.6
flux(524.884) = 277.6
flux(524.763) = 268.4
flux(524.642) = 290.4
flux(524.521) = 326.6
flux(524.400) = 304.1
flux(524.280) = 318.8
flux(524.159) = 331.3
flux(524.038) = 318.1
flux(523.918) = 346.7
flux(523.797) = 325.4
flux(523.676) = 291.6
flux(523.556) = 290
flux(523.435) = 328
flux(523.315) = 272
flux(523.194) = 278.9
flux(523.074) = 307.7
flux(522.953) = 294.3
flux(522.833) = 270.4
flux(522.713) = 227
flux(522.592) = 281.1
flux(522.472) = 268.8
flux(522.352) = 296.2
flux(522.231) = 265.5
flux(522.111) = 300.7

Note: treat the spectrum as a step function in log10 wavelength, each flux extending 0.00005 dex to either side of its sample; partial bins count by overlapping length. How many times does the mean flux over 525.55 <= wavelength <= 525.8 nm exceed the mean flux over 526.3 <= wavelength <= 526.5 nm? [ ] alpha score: 1.03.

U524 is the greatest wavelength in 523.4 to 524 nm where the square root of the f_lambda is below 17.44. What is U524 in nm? 523.676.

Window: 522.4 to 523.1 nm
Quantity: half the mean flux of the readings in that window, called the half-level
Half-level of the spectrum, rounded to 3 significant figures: 137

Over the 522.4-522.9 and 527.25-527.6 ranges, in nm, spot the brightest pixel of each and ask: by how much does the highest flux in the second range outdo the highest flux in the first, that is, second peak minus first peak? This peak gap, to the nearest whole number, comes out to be 33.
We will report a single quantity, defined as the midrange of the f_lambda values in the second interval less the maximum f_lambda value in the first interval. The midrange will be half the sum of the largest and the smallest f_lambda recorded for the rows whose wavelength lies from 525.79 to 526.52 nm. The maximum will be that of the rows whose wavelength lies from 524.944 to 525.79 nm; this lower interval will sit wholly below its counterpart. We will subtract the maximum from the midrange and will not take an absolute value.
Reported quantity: -25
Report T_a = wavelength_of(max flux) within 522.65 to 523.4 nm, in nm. 523.074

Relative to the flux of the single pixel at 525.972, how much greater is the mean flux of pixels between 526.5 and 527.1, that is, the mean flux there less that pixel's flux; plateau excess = -55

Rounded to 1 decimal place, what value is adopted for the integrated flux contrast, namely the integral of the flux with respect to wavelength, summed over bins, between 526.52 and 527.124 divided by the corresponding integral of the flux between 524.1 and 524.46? 1.4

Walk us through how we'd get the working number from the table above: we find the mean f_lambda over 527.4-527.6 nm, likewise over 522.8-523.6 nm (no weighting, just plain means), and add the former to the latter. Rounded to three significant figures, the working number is 593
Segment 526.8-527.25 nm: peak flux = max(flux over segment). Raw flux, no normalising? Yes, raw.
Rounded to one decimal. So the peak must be 281.4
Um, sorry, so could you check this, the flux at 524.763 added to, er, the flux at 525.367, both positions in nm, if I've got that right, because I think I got 548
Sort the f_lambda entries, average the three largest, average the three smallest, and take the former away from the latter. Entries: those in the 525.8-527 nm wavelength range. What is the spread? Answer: -51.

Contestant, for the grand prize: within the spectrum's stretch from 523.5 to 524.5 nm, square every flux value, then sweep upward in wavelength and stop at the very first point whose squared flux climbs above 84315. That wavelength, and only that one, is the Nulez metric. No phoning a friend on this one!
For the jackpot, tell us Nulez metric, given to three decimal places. 523.676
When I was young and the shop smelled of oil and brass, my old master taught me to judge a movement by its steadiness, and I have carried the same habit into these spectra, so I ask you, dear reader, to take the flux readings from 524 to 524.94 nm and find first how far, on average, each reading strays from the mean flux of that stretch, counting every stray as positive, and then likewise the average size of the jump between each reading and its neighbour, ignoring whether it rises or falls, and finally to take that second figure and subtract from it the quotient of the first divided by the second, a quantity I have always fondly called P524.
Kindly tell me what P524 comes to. 18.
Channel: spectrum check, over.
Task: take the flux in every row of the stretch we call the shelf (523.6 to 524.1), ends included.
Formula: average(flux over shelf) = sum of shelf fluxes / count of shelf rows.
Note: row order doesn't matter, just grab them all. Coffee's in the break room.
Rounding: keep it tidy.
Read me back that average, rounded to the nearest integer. 320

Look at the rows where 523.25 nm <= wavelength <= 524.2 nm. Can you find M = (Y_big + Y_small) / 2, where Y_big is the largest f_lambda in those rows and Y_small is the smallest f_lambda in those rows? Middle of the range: 309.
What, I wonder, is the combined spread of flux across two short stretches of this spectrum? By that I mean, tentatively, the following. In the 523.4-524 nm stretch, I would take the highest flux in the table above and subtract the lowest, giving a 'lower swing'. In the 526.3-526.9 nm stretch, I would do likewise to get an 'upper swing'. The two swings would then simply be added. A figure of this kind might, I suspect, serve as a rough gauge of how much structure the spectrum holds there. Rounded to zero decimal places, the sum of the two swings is 116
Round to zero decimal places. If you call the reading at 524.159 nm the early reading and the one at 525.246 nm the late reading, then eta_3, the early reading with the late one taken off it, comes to 19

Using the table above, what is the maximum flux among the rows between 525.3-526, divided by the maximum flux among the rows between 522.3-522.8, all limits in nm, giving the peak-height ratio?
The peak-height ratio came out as 1.09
